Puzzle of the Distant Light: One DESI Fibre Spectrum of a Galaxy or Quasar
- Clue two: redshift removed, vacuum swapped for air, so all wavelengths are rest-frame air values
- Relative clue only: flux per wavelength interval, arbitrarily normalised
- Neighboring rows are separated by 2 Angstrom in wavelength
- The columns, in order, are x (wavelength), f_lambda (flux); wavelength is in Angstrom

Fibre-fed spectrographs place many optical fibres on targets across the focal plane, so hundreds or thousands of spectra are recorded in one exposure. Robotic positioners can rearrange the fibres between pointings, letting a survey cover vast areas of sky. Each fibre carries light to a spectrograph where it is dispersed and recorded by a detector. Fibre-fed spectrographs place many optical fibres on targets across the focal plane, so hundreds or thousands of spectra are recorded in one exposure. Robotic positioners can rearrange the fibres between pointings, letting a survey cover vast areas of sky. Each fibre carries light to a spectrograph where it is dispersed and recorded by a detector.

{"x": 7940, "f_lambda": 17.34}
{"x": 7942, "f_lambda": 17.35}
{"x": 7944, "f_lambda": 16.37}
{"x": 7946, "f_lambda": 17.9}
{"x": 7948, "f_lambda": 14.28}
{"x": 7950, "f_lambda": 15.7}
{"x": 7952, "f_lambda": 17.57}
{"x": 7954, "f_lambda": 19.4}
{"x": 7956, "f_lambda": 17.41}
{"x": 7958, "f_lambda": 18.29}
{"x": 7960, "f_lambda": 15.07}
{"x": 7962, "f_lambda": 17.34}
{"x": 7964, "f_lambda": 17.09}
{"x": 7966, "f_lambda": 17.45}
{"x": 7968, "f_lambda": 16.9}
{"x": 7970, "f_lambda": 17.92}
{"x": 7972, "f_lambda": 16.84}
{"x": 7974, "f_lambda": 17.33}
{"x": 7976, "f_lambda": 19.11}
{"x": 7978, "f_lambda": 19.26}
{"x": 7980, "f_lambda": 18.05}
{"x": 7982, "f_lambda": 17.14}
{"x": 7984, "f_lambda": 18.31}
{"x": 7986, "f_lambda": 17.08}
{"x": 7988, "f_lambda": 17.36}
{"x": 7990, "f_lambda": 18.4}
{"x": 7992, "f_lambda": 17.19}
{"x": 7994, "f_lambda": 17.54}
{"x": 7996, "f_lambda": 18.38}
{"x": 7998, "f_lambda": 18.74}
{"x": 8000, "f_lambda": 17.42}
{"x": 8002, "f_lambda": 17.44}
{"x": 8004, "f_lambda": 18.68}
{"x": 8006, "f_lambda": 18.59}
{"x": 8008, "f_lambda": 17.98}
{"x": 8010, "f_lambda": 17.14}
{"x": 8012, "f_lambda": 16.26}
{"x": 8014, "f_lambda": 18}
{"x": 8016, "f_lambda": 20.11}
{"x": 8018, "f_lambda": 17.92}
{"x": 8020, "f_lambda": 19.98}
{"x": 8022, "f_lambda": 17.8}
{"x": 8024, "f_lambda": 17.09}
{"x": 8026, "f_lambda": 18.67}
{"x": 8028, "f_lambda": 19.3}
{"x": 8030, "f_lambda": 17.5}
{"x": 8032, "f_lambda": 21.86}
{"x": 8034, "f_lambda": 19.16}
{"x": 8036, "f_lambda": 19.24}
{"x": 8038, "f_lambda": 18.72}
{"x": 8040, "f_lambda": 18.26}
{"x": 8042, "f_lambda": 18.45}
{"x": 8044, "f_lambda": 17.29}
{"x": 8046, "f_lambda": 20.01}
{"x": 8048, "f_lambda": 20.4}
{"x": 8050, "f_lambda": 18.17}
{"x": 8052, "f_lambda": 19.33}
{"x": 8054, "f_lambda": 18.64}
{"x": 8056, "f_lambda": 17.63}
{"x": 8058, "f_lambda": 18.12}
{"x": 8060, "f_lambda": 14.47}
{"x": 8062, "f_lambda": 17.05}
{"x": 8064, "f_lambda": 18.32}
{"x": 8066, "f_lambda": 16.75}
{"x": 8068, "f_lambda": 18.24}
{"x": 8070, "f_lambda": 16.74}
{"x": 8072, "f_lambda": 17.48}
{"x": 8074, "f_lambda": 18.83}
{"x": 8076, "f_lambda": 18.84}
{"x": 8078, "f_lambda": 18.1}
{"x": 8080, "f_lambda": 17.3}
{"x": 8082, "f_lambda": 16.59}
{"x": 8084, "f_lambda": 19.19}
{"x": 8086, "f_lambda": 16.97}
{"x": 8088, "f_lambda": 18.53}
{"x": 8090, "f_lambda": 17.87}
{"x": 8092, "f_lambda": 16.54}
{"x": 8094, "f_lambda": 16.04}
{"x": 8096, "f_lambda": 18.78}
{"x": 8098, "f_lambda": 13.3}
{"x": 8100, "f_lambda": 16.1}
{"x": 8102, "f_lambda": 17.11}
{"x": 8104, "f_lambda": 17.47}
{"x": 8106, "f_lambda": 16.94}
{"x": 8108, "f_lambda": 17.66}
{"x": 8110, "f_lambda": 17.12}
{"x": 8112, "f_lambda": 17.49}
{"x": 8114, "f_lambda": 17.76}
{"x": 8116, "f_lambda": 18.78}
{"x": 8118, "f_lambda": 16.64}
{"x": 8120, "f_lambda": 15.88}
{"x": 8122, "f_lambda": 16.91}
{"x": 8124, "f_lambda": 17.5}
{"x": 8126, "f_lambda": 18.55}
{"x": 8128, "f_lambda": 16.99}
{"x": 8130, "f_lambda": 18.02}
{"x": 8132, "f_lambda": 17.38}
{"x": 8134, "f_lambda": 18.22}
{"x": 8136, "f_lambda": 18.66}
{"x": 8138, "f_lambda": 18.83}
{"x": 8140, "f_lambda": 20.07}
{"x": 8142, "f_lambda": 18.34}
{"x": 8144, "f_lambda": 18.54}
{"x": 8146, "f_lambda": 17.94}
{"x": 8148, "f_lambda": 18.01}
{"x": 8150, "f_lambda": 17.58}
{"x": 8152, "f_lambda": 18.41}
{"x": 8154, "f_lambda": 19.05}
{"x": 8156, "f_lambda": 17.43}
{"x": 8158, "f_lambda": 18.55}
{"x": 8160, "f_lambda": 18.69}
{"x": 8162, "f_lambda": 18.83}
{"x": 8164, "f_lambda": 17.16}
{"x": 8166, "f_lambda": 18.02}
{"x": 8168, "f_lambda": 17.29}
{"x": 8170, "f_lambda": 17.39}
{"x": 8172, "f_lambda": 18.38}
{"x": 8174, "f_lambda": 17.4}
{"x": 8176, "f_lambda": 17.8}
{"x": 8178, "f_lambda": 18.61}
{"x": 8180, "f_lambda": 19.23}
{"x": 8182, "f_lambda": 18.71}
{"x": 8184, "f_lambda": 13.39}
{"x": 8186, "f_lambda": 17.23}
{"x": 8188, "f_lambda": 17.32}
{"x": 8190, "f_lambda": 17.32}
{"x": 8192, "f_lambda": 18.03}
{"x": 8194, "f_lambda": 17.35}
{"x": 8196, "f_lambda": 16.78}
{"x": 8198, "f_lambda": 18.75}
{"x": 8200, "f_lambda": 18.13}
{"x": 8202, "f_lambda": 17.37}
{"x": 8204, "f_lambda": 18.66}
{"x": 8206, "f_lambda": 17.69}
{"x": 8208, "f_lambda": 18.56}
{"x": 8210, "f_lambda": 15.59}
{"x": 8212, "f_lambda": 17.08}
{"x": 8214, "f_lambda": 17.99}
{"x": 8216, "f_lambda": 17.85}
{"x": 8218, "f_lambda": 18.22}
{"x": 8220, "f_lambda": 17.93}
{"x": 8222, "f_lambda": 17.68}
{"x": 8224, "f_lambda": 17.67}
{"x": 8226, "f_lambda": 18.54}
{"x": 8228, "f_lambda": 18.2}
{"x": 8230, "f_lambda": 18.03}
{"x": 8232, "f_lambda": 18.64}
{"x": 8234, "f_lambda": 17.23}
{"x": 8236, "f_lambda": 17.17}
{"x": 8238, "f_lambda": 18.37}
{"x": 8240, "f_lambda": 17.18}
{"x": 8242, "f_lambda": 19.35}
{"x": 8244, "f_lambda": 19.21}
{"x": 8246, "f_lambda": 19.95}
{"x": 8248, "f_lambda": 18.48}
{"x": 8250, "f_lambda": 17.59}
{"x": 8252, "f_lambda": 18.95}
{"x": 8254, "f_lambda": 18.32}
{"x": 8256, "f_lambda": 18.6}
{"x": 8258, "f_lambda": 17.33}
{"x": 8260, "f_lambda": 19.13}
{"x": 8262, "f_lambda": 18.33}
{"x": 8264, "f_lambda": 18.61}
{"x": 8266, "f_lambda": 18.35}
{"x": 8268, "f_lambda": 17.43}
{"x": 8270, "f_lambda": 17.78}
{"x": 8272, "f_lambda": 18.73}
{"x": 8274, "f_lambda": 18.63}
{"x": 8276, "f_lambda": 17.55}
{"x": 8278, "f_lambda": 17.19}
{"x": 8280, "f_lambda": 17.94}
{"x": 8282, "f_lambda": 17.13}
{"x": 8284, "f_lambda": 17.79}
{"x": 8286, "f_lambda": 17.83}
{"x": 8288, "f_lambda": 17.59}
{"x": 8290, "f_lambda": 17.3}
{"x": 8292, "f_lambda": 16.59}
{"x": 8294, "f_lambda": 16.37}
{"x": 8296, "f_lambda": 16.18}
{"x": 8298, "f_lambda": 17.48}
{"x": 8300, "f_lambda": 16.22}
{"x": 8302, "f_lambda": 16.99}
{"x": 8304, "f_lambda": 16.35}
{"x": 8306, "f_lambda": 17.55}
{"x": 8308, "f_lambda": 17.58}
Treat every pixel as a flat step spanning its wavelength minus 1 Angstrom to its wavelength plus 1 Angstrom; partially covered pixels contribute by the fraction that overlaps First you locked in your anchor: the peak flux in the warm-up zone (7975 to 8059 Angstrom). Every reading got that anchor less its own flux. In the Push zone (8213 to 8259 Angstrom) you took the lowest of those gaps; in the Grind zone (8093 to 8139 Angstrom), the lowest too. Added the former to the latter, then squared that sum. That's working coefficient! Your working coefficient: 24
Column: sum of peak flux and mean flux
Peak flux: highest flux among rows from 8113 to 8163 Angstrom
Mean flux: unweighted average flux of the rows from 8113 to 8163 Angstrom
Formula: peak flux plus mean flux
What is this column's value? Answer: 38.1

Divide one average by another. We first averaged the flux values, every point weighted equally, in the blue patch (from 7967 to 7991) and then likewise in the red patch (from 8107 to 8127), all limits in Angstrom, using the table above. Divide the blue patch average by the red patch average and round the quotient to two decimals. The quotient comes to 1.02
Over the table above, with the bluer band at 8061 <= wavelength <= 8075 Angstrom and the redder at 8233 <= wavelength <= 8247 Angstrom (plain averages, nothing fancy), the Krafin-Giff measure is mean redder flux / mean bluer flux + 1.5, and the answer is 2.54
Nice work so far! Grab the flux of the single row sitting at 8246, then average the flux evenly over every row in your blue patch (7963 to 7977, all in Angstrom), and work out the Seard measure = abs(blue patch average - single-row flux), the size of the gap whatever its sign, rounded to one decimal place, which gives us 2.4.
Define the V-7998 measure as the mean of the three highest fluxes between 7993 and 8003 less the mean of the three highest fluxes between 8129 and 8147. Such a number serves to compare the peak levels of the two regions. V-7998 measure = -1.0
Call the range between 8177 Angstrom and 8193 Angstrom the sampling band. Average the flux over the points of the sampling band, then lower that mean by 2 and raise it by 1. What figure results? 16.48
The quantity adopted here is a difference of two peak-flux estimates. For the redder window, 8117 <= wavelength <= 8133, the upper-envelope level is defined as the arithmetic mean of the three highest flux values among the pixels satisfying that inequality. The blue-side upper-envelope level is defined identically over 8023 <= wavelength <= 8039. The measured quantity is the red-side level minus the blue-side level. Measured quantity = -2.1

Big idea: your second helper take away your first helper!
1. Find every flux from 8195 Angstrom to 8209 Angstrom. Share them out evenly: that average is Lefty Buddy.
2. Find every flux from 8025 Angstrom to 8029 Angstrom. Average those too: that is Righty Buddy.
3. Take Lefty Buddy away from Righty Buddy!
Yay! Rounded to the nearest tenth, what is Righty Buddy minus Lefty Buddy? 1.0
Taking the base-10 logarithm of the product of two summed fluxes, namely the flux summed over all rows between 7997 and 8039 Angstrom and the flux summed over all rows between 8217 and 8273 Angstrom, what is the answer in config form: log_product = 5.3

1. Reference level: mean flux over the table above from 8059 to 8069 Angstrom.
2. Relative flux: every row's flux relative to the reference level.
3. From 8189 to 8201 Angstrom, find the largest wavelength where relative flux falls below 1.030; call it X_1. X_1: 8196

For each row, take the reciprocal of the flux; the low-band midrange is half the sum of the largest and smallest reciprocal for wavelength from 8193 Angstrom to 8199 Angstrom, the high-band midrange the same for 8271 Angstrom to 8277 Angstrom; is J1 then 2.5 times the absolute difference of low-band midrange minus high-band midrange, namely 0.0032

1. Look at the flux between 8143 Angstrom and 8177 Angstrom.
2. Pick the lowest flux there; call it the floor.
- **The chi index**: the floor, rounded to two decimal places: 17.16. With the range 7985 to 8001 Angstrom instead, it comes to 17.08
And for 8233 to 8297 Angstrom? 16.18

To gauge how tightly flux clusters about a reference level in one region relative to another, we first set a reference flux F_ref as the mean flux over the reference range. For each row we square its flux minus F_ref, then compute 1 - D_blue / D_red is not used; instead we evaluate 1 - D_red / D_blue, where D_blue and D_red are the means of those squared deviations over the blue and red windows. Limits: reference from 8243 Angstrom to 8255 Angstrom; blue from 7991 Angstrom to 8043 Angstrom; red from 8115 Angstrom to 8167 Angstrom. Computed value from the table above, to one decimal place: 0.1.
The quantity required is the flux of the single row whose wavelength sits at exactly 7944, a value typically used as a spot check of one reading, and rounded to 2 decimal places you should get 16.37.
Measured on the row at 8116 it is 18.78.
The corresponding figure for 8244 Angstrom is 19.21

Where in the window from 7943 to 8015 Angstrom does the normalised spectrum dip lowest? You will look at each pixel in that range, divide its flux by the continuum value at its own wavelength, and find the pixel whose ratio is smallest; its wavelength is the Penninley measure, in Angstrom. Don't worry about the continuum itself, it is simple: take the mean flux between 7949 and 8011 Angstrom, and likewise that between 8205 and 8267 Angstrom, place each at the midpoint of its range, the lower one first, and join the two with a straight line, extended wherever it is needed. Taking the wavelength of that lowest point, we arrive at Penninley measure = 7948 Angstrom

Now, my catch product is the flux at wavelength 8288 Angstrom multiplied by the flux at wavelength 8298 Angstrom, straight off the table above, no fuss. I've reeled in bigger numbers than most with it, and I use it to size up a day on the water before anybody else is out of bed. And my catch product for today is 307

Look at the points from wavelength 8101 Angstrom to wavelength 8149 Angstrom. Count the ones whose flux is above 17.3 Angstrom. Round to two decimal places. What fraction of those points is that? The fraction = 0.71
